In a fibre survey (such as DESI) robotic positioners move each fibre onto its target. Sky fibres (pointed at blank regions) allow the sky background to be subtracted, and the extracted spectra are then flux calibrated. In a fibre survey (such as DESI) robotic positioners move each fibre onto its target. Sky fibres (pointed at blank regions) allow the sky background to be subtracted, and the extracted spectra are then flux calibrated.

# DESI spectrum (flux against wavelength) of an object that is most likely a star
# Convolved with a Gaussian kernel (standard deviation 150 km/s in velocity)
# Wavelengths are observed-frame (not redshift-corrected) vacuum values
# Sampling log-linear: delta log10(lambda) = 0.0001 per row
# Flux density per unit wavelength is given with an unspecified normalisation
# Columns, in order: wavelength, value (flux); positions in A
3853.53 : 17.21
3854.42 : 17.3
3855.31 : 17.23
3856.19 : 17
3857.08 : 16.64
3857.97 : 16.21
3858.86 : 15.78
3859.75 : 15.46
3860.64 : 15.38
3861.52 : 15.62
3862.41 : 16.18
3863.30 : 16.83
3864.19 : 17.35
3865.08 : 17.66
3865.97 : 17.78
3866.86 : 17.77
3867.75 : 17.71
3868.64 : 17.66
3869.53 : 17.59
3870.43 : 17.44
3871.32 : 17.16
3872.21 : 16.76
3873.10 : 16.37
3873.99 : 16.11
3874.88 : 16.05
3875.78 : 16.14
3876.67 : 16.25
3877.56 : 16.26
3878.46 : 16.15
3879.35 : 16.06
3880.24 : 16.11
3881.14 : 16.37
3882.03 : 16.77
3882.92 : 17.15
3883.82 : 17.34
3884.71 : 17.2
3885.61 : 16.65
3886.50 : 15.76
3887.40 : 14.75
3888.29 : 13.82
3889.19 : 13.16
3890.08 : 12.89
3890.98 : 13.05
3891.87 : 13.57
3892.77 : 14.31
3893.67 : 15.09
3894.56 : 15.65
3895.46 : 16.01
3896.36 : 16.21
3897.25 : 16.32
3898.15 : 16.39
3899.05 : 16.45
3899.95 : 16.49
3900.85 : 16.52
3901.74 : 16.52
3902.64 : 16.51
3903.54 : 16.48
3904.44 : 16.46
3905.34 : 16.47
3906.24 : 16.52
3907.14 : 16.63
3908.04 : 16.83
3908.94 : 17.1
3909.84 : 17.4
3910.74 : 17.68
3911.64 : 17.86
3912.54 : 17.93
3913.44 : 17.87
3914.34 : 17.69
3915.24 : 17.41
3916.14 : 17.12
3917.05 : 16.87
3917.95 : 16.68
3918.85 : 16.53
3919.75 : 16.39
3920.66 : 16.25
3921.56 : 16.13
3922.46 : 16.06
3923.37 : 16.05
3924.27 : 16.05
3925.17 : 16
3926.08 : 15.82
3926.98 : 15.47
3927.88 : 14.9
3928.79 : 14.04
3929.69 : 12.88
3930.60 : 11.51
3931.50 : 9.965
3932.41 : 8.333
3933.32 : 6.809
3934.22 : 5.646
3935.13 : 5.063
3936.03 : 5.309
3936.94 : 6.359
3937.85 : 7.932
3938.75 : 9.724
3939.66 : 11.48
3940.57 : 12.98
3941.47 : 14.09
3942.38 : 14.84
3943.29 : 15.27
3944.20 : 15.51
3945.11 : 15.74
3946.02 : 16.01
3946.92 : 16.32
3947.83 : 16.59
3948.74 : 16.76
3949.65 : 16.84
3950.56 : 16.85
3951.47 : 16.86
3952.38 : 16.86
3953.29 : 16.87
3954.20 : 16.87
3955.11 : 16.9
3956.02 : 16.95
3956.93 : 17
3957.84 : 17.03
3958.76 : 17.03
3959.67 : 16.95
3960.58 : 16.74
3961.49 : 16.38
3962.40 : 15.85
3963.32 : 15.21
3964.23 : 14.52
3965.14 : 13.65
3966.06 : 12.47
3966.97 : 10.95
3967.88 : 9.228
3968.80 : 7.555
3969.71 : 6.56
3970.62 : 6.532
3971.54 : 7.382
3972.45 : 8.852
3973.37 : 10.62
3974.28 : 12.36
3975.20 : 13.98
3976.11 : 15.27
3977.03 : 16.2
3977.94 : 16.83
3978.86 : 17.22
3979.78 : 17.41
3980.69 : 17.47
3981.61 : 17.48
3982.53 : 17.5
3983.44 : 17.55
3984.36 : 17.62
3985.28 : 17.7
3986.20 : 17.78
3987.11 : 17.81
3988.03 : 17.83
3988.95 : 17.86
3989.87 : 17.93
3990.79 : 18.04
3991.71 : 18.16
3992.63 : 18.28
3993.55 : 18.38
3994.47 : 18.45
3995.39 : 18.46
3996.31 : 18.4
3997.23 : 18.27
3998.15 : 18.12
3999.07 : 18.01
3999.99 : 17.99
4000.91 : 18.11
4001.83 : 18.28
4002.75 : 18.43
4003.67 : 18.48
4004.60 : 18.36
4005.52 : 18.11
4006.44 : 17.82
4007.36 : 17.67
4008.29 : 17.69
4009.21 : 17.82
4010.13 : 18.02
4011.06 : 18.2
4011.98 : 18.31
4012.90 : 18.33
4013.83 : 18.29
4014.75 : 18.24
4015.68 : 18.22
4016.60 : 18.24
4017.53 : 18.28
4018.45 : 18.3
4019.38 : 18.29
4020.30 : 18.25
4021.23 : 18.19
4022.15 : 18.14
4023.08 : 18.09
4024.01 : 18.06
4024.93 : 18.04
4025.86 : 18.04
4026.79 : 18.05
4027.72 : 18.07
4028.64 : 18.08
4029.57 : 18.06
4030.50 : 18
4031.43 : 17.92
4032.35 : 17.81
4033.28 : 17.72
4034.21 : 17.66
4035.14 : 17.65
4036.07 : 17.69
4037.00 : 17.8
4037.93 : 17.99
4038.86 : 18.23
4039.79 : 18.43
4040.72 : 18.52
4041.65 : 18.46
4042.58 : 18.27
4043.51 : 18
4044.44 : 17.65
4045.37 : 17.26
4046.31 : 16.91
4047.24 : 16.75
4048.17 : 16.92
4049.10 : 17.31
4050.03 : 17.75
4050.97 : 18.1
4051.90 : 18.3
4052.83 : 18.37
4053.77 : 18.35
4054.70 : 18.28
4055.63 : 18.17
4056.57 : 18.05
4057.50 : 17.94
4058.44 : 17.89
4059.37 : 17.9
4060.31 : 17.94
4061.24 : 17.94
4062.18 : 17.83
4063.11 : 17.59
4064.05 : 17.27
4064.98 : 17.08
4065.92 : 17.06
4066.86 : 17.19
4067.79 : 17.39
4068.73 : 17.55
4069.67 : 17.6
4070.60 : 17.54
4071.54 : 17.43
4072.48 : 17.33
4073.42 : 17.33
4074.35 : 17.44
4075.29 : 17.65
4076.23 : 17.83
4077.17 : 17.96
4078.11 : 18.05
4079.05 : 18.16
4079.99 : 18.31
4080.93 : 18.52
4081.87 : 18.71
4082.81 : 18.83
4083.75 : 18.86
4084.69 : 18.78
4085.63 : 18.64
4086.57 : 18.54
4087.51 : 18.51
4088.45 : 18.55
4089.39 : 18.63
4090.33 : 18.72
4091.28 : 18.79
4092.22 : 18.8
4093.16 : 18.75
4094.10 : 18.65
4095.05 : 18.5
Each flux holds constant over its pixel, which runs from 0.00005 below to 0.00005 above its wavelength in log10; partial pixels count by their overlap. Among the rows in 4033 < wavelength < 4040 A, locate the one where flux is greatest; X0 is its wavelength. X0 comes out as 4039.79 A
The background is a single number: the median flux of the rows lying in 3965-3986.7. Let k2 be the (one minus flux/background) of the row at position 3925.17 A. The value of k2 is -0.09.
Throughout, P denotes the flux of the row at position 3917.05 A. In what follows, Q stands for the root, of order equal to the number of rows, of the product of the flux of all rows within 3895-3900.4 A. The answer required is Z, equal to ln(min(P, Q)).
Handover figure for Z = 2.79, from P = 16.87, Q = 16.3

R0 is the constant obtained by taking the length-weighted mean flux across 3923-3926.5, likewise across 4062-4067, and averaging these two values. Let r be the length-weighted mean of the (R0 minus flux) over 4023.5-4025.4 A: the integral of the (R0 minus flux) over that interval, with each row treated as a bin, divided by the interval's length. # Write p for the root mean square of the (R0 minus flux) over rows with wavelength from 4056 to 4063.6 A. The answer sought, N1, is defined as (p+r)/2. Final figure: -0.1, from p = 1.2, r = -1.4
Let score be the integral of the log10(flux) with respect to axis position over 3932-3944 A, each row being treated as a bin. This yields 11.4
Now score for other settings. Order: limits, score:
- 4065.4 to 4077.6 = 15.2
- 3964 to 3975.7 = 11.7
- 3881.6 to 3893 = 13.4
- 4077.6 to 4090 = 15.7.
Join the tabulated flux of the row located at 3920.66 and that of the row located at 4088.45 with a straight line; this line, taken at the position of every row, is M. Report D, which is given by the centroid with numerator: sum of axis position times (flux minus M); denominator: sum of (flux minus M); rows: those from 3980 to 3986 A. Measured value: 3983.2 A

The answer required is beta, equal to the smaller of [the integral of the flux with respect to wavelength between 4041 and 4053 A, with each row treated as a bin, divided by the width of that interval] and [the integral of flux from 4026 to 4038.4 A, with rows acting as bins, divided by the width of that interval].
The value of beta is 17.7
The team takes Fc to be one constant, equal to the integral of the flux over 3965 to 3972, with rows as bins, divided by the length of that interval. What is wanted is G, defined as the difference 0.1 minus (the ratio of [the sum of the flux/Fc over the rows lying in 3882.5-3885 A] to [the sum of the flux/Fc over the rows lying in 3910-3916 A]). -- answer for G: -0.4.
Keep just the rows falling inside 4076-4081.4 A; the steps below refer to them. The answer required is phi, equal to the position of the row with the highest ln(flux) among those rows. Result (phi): 4080.93 A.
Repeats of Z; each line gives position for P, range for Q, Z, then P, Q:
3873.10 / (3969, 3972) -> 1.92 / 16.37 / 6.8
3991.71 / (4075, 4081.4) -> 2.89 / 18.16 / 18.1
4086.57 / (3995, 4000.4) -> 2.90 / 18.54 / 18.2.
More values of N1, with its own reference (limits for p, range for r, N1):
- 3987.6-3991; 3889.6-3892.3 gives 2.4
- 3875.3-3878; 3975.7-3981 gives 0.2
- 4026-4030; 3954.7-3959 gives 0.5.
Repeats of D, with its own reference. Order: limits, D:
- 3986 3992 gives 3989.2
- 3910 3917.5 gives 3913.4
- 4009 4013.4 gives 4011.4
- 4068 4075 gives 4071.8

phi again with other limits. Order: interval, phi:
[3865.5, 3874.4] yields 3865.97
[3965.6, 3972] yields 3966.06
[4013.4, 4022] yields 4018.45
